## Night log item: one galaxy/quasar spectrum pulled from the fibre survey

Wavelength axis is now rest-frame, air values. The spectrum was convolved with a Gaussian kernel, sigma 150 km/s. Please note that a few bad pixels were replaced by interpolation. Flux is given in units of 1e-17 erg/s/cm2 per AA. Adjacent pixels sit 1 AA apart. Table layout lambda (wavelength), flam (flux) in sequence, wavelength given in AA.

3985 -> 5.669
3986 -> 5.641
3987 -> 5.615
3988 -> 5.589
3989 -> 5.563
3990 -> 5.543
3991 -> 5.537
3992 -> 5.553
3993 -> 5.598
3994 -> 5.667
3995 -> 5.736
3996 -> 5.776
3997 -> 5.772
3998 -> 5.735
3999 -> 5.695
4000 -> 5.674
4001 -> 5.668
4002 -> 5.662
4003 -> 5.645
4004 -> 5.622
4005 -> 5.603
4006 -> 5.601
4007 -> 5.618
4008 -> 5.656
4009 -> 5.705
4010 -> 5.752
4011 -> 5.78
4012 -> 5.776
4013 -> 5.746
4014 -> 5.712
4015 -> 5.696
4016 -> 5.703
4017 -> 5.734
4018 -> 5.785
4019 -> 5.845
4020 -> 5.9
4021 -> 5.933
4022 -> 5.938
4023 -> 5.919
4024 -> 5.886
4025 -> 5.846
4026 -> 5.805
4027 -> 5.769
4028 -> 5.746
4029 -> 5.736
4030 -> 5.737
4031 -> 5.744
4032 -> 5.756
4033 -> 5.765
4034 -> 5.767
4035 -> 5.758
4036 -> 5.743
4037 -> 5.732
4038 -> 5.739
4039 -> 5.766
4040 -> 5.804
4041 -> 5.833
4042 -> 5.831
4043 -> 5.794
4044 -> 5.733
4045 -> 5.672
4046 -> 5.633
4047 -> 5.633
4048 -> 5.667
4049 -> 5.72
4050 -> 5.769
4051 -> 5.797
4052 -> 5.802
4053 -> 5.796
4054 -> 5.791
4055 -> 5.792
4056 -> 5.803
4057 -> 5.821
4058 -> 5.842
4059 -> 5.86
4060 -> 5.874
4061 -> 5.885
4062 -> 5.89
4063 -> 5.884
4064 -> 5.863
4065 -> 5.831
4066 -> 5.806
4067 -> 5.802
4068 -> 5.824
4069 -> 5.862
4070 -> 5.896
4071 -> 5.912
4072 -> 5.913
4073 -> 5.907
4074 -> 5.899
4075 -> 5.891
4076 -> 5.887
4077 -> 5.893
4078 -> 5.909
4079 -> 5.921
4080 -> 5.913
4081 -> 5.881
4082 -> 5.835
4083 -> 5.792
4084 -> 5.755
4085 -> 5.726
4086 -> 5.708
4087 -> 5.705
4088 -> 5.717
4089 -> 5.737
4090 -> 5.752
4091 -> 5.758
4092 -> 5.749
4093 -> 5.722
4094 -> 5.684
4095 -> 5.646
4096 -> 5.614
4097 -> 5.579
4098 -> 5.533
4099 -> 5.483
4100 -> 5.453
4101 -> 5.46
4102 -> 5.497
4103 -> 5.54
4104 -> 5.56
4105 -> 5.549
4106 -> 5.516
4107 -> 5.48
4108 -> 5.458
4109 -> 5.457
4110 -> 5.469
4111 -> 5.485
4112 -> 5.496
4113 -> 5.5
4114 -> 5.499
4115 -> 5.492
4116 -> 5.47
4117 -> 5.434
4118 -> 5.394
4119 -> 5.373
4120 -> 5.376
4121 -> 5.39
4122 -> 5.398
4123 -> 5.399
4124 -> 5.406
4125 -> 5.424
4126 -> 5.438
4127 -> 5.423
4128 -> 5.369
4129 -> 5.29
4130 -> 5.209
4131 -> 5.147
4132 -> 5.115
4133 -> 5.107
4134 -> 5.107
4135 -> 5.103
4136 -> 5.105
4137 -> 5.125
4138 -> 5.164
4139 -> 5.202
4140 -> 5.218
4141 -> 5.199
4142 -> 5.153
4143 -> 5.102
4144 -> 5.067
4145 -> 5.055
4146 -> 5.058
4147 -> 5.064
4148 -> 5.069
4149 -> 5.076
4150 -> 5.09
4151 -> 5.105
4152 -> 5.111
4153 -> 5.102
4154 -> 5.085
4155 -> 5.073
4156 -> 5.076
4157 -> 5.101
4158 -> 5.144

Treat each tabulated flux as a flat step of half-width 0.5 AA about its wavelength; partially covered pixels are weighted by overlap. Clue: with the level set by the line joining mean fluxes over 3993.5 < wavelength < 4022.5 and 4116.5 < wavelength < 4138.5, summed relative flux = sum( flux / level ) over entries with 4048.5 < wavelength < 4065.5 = 17.9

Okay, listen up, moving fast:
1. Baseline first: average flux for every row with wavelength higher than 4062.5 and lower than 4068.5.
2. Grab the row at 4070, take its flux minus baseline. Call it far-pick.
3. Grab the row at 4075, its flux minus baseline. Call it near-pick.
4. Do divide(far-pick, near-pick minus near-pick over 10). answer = 1.2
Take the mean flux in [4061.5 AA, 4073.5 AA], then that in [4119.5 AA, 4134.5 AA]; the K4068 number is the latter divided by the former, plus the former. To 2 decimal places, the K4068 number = 6.77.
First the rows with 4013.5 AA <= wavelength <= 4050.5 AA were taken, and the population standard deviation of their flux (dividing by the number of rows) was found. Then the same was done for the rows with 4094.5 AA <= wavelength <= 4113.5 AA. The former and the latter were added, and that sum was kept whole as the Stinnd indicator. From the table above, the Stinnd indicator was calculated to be 0.13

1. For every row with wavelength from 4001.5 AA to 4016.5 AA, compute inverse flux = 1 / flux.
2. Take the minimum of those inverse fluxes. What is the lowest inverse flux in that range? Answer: 0.173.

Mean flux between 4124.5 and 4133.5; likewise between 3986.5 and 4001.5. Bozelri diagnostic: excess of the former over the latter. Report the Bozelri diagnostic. -0.4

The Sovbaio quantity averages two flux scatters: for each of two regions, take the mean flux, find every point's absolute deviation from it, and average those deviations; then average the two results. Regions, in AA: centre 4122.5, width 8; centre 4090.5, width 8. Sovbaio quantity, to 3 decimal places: 0.019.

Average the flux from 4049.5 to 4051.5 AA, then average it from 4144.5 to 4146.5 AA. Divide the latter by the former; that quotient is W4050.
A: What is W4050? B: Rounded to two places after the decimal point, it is 0.87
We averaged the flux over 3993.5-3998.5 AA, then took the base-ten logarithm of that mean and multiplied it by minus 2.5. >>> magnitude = -1.90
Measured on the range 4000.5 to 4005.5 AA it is -1.88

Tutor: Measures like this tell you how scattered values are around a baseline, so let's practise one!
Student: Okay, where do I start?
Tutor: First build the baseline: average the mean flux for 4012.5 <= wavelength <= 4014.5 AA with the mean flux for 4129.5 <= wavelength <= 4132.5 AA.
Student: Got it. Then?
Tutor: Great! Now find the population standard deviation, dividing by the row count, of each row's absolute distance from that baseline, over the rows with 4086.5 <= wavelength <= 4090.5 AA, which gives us 0.018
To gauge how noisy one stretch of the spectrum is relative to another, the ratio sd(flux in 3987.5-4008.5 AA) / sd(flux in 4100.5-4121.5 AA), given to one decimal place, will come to 1.3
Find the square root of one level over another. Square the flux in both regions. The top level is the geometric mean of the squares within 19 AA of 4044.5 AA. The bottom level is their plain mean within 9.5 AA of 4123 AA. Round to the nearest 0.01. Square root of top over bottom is 1.08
